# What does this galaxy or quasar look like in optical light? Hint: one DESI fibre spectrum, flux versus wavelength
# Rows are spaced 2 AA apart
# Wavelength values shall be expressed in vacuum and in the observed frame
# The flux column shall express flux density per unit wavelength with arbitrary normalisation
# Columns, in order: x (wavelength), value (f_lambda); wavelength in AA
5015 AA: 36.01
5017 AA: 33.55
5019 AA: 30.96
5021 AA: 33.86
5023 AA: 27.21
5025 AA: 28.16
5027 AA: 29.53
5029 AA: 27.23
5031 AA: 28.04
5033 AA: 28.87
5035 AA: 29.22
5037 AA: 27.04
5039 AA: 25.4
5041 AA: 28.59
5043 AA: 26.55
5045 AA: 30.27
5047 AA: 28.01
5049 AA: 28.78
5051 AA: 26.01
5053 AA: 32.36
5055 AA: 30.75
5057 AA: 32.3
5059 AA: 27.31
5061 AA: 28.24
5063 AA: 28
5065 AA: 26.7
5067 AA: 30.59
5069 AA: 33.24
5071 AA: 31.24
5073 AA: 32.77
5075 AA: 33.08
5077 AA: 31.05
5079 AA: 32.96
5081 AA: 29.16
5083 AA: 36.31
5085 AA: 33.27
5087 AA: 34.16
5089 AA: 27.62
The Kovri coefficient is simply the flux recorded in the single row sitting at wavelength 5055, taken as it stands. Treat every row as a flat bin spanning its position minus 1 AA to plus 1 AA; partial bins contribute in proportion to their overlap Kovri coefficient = 30.75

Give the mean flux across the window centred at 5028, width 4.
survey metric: 28.4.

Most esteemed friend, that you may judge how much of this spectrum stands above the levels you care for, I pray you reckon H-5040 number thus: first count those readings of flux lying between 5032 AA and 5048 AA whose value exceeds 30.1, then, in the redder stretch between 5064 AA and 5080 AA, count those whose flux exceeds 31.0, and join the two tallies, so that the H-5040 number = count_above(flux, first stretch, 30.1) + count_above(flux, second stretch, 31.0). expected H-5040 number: 7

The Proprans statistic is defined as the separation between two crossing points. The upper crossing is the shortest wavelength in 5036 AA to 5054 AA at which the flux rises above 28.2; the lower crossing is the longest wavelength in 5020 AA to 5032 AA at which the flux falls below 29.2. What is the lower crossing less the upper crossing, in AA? -10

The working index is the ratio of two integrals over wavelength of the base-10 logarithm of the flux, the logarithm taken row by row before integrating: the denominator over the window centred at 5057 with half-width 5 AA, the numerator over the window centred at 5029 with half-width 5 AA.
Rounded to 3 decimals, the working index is 0.982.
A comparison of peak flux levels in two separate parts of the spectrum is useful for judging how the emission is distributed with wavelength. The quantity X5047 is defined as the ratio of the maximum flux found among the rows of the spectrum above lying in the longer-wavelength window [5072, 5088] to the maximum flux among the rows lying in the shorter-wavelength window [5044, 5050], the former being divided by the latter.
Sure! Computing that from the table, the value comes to 1.20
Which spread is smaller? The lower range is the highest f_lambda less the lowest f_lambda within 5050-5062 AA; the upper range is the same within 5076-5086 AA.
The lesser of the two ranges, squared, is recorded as 40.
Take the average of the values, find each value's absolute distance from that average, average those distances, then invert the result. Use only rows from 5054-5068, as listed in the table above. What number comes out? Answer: 0.56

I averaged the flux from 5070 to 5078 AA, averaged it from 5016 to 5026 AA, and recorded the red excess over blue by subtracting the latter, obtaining 1.29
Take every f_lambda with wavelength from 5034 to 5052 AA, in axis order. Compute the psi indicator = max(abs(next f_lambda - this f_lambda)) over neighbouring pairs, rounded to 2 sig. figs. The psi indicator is 3.7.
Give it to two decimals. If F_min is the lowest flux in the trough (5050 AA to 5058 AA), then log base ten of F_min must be 1.42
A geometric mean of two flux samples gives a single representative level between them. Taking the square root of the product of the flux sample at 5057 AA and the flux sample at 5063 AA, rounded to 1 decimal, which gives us 30.1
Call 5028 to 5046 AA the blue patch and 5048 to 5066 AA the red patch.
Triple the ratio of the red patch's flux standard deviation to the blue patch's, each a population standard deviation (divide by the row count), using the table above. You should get 4.7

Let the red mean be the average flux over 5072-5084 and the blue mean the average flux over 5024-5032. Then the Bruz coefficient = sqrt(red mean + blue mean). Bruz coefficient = 7.80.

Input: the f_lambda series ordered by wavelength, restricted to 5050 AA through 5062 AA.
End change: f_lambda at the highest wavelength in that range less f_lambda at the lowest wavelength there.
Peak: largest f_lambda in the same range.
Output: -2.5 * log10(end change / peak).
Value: 2.90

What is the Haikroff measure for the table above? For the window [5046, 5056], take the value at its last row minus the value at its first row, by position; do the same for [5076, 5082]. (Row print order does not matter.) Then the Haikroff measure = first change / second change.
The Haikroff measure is -1.4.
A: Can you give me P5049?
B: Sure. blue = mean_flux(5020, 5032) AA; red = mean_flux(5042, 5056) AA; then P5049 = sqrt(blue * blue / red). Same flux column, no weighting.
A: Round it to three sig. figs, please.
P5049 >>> 5.39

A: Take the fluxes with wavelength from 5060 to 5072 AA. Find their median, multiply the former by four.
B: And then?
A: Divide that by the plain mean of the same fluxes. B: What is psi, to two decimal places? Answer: 3.97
